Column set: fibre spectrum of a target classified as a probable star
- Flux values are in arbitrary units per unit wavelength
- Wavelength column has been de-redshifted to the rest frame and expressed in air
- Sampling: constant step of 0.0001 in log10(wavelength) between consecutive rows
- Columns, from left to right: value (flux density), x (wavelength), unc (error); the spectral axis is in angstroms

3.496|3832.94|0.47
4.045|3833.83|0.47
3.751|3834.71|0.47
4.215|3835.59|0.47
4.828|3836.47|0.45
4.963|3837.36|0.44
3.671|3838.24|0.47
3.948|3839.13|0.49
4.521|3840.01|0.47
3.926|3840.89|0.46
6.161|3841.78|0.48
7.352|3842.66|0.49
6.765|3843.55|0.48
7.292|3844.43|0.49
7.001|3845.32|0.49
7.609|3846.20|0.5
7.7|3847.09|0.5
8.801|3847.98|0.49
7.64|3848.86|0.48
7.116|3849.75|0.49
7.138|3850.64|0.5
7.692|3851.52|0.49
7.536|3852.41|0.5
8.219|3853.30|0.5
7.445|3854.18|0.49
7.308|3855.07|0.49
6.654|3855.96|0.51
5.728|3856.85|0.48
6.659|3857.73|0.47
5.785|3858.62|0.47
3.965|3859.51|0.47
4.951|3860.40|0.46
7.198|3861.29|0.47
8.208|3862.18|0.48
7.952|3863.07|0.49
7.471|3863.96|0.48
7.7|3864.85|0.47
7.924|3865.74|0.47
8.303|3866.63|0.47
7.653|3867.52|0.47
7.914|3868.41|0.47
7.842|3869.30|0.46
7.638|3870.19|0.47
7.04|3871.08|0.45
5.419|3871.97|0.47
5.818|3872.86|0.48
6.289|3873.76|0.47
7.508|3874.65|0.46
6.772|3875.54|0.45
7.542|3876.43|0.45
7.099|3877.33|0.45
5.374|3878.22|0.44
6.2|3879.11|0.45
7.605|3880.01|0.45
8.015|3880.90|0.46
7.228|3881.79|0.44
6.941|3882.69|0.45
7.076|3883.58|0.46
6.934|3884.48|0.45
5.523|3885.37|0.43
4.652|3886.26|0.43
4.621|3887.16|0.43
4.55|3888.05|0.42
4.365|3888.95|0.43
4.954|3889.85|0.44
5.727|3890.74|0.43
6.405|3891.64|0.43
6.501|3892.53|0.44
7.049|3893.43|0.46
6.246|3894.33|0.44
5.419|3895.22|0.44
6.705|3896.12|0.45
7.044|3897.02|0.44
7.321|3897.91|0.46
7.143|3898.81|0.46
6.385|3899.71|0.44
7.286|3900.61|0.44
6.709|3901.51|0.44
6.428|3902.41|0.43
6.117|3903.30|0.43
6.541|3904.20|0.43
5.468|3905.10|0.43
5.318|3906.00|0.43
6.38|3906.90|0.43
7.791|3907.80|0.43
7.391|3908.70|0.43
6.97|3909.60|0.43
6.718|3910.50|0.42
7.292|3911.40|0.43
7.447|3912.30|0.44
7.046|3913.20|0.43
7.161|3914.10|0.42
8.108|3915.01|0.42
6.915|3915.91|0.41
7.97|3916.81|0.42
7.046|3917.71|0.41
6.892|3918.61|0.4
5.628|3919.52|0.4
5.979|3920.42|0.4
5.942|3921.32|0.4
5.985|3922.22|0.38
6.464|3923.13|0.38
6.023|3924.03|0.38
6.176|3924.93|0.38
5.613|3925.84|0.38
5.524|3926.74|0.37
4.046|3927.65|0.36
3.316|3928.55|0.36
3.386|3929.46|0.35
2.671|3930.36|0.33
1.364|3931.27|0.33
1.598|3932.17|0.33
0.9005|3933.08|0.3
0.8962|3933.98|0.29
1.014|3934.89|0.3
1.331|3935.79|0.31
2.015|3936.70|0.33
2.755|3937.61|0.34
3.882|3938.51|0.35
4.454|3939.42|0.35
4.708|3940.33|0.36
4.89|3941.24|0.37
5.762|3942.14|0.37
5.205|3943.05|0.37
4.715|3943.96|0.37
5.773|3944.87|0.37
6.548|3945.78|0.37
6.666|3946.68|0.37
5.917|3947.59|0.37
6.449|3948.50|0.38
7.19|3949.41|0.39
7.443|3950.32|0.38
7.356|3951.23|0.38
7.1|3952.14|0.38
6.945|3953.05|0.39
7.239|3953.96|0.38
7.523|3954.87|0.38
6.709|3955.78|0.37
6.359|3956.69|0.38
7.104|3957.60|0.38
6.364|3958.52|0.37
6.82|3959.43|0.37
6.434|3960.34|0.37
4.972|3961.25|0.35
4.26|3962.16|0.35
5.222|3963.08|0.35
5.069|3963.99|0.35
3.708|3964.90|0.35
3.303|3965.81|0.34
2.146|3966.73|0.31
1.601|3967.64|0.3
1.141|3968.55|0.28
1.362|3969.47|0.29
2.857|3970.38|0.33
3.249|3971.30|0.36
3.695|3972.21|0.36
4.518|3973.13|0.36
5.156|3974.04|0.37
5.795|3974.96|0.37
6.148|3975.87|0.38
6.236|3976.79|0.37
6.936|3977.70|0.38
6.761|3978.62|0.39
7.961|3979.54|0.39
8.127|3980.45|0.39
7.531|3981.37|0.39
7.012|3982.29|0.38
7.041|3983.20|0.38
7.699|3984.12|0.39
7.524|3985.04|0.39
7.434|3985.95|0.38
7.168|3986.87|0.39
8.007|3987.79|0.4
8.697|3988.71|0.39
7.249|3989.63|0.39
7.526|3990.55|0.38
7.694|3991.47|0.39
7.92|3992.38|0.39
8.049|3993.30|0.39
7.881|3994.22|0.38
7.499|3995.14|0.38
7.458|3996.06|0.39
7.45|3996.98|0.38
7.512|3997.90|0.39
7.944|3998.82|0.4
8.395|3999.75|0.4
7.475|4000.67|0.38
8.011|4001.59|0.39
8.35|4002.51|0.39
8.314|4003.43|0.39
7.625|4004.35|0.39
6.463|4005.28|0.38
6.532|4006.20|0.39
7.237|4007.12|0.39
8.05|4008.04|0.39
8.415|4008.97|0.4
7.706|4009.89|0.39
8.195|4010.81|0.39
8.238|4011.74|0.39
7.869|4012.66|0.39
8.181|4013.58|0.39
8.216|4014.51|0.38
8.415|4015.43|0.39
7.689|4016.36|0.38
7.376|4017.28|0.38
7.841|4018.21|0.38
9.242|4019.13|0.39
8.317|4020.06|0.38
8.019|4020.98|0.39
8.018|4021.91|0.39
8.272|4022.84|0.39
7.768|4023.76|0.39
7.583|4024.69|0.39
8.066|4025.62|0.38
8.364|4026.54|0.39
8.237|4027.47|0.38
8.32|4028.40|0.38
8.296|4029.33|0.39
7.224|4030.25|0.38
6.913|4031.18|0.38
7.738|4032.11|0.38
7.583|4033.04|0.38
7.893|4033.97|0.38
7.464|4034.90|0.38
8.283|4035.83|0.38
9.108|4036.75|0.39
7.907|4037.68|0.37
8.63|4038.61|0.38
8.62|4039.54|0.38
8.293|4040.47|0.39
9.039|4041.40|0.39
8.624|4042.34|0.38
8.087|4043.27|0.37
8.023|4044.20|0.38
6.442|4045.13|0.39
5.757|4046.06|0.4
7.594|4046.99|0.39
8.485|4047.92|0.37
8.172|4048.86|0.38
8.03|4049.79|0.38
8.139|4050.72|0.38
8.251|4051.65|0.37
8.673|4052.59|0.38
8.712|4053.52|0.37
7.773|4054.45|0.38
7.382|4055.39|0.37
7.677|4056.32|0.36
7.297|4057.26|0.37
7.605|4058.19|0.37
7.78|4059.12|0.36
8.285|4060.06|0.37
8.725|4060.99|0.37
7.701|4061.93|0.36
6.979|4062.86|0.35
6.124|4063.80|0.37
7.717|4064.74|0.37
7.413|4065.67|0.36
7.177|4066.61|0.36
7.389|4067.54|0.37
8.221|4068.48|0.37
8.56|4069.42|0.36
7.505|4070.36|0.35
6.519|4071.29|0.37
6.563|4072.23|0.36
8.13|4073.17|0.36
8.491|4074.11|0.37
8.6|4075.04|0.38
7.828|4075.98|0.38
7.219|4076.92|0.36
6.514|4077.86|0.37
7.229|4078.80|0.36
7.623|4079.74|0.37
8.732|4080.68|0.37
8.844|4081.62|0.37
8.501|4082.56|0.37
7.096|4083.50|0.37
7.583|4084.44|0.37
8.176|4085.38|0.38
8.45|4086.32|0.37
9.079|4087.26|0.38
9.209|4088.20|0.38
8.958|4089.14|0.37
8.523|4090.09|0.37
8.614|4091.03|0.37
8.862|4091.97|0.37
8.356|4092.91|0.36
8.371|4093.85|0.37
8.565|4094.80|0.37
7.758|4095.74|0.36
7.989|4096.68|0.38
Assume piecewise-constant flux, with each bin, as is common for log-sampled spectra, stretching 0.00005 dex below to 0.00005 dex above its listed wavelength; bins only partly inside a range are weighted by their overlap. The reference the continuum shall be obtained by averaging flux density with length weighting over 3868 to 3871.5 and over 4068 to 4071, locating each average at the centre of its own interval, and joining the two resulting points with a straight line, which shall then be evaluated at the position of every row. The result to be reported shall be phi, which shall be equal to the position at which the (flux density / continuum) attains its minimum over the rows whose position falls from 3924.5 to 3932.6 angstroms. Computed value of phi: 3931.27 angstroms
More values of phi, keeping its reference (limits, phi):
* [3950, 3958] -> 3956.69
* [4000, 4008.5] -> 4005.28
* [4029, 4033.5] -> 4031.18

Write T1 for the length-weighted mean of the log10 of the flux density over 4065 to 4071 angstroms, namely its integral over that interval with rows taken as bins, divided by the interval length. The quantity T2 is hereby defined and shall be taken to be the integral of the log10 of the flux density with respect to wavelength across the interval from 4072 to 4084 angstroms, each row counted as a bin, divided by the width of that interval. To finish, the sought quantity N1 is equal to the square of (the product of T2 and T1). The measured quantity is 0.62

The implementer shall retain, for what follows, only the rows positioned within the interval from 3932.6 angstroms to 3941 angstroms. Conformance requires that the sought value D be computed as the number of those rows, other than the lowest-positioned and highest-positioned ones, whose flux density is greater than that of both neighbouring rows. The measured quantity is 0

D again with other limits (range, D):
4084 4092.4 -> 1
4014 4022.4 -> 2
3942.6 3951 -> 1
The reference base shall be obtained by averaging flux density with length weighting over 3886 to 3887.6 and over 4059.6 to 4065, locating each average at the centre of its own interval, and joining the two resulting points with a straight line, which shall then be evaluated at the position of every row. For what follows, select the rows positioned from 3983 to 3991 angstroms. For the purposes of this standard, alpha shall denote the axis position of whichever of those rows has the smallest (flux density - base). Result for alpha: 3983.20 angstroms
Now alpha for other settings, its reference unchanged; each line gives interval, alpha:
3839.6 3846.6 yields 3840.89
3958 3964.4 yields 3962.16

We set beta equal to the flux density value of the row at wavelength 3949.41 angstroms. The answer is 7.19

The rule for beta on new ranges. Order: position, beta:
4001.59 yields 8.011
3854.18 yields 7.445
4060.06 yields 8.285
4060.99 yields 8.725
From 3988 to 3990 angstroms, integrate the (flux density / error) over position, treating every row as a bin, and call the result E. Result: 41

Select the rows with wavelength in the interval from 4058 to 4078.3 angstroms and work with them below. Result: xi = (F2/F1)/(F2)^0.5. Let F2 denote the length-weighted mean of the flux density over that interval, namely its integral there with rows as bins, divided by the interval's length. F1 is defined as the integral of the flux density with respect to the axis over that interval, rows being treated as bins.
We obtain 0.0179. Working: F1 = 154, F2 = 7.6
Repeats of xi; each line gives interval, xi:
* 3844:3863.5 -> 0.0193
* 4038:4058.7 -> 0.0171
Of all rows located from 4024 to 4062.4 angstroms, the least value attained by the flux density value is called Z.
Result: 5.757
